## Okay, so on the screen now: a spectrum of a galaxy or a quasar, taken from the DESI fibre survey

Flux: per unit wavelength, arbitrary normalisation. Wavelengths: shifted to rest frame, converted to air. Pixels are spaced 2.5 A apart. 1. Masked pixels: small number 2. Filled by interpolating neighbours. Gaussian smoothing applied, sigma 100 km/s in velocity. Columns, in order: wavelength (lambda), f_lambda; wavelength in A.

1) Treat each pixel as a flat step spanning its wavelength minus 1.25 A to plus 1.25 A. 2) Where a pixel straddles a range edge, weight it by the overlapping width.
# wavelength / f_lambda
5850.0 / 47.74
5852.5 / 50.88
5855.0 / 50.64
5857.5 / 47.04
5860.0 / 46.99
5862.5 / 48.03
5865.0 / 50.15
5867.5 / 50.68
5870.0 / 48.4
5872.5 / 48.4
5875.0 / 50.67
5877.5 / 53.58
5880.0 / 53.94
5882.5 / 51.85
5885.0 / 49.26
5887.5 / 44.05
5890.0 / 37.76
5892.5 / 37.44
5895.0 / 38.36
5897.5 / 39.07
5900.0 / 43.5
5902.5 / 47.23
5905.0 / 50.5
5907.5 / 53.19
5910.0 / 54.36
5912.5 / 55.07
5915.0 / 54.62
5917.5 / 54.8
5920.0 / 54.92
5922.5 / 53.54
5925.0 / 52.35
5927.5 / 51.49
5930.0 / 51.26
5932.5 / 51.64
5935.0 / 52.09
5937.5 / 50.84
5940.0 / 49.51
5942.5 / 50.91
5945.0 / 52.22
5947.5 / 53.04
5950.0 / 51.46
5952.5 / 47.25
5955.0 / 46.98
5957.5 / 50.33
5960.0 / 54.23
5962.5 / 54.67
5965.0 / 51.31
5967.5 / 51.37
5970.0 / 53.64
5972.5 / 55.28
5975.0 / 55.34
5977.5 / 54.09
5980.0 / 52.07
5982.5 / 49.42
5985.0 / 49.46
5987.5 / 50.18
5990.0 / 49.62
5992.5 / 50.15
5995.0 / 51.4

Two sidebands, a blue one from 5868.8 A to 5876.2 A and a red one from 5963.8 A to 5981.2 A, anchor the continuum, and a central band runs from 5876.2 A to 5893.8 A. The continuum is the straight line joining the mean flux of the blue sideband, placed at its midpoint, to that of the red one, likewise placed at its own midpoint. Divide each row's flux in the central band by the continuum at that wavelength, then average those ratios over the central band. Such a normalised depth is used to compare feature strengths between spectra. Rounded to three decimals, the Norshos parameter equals 0.943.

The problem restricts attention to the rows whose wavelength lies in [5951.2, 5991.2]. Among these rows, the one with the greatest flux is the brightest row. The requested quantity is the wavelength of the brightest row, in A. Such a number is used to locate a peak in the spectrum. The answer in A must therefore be 5975.0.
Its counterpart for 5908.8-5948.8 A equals 5912.5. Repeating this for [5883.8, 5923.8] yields 5912.5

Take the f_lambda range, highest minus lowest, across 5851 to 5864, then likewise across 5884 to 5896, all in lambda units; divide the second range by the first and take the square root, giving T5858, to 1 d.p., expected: 1.7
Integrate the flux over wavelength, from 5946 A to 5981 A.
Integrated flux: 1828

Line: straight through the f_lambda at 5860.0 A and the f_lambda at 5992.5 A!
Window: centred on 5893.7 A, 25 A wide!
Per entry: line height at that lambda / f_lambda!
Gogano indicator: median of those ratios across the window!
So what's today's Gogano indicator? 1.092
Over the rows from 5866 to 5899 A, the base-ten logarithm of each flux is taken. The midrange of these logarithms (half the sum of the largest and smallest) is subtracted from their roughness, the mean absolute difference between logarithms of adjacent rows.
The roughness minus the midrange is -1.63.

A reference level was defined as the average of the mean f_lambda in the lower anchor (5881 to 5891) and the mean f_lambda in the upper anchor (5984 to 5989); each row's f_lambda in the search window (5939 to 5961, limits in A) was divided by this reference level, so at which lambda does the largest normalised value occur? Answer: 5960.0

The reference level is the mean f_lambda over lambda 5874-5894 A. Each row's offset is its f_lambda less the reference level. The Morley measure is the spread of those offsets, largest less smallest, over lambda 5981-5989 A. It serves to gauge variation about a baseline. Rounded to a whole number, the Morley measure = 1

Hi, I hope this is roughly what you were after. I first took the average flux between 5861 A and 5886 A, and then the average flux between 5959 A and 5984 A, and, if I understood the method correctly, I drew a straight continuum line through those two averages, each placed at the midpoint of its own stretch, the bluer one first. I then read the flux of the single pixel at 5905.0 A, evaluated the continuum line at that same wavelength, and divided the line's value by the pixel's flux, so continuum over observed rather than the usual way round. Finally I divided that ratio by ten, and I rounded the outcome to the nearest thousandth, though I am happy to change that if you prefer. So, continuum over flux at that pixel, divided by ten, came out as 0.102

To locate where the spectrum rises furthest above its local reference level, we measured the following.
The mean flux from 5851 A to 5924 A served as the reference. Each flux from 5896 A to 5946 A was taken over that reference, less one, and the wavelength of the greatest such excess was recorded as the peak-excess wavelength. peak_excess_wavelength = 5912.5 A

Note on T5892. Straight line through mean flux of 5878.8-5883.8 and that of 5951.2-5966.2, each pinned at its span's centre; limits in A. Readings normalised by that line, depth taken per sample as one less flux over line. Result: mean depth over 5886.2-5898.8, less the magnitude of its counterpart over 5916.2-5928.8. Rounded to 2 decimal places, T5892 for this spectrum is 0.22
